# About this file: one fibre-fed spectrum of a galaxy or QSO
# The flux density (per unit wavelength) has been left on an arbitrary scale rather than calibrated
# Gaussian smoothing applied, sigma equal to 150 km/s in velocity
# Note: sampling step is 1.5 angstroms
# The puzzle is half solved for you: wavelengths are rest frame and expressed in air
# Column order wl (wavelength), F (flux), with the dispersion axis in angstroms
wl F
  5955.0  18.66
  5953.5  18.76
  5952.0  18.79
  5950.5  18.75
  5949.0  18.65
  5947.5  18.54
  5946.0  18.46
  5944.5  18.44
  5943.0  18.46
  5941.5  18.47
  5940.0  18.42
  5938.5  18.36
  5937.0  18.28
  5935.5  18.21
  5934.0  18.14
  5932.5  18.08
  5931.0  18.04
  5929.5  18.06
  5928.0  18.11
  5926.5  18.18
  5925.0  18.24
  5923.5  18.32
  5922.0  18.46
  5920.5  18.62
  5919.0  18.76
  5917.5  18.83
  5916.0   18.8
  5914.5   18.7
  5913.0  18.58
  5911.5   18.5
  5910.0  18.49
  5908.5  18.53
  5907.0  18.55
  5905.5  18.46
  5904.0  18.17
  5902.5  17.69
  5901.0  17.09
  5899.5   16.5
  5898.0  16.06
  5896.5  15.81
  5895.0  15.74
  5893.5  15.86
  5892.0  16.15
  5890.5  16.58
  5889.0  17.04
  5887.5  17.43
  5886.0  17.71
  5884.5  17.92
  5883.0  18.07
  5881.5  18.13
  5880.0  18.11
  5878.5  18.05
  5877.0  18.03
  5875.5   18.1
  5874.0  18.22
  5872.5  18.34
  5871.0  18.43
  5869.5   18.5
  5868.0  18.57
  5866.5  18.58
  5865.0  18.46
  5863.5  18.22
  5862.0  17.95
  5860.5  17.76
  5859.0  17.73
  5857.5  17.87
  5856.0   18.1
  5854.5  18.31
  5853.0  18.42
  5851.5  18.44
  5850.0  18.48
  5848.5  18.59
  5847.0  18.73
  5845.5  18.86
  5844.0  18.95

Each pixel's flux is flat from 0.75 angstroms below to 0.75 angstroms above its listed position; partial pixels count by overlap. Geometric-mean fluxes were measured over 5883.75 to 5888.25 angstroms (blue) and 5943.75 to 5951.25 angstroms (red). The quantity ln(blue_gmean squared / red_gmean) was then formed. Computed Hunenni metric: 2.82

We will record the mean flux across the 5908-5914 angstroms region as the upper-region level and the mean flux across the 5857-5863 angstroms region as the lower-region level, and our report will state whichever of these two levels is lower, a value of 17.8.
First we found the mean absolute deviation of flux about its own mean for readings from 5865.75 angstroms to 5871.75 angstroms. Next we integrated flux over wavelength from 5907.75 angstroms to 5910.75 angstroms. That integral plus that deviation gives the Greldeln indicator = 56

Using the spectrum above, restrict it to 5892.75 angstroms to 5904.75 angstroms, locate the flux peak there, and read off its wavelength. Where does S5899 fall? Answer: 5904.0 angstroms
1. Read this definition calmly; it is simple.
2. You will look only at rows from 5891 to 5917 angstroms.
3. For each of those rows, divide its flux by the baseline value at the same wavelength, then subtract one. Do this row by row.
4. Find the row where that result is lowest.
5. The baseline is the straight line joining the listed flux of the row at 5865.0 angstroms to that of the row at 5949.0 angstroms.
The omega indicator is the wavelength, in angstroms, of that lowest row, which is 5895.0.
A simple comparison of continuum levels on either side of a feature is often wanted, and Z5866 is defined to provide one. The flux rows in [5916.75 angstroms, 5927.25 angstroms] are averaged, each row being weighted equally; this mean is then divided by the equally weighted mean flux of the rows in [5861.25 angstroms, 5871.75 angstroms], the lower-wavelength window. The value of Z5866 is 1.01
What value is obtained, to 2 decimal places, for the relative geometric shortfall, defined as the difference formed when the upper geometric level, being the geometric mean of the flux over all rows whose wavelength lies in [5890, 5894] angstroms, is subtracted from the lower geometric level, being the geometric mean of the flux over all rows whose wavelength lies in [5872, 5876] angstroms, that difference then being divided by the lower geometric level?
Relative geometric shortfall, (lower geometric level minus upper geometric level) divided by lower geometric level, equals 0.11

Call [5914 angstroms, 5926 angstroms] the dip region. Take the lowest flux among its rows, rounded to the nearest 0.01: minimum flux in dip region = 18.24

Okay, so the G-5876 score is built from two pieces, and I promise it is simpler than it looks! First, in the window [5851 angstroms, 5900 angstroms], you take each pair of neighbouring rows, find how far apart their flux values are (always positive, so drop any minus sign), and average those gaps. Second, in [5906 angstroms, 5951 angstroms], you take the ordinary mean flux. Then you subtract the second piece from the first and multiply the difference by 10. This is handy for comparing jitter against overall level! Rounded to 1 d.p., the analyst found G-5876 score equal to -182.7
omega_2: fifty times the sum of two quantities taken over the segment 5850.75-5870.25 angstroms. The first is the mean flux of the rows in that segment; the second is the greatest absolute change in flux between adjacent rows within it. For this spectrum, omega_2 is 925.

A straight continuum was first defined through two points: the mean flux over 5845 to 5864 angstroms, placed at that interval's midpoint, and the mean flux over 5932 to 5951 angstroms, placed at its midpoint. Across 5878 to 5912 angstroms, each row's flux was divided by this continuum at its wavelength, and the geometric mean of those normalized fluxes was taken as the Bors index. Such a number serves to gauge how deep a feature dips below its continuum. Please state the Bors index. 0.95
